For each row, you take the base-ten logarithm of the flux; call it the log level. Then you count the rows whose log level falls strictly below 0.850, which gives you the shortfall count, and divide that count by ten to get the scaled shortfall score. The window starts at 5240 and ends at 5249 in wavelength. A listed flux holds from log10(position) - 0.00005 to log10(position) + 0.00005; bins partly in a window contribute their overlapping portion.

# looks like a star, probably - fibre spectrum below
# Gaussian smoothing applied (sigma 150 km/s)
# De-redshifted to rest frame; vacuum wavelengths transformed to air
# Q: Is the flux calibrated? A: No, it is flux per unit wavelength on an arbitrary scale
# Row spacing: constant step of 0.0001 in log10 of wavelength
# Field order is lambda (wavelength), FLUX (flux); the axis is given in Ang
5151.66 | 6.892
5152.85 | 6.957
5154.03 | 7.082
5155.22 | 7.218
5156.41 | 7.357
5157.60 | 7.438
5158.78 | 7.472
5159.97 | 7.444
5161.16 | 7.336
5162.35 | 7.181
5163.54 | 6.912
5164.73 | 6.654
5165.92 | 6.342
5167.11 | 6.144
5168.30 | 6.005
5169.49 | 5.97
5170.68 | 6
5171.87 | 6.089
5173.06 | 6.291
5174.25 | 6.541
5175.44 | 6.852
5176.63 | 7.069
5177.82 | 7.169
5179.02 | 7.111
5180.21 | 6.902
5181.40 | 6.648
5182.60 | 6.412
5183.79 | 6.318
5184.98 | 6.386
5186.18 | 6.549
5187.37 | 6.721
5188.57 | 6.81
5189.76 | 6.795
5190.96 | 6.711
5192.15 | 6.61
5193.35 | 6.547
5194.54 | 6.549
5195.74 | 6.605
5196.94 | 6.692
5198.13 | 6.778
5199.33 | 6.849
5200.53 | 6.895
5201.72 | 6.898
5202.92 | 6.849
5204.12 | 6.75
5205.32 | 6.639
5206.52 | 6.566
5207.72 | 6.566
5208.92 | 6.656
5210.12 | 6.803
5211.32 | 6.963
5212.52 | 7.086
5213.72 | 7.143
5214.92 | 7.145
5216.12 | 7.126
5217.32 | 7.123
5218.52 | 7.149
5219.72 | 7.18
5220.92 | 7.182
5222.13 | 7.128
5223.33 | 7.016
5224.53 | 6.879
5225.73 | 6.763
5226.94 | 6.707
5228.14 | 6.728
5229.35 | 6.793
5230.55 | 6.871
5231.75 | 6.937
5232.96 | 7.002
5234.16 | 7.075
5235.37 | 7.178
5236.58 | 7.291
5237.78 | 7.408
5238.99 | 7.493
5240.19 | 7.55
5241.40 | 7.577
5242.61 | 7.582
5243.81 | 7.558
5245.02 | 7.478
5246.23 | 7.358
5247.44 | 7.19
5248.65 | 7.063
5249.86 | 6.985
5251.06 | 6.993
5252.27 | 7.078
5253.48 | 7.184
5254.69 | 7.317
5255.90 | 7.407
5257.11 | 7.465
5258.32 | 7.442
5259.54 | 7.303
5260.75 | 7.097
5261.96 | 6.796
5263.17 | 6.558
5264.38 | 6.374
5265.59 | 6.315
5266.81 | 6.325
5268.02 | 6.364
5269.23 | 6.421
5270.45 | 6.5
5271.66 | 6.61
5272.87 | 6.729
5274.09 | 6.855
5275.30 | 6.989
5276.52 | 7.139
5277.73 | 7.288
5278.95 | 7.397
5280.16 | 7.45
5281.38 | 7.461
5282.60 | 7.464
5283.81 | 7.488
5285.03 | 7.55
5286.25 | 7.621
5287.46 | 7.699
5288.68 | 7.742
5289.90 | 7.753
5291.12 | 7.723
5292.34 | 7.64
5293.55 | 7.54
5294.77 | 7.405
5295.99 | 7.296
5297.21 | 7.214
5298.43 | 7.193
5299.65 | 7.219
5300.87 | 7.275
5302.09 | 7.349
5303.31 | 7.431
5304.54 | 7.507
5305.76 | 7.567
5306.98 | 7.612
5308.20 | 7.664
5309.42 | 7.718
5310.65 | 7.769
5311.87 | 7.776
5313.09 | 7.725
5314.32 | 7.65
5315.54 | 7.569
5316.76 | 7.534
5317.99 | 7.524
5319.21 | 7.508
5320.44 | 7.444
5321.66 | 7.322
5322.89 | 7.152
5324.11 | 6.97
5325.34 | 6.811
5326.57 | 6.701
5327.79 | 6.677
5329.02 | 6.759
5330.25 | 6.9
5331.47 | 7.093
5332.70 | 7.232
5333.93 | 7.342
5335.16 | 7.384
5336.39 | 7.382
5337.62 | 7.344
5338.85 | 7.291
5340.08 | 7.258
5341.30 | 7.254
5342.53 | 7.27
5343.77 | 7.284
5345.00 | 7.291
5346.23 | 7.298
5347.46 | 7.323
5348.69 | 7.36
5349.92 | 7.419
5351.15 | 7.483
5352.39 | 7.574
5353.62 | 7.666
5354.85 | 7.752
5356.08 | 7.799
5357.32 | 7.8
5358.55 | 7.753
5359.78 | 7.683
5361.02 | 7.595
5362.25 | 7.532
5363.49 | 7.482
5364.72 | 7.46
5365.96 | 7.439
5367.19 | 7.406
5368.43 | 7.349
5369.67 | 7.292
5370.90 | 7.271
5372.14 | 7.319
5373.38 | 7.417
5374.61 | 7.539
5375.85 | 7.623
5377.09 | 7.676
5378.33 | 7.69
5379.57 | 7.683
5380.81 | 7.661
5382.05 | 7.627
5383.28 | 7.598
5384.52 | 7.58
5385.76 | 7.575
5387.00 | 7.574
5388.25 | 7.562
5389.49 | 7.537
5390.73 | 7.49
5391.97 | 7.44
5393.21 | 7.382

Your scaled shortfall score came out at 0.10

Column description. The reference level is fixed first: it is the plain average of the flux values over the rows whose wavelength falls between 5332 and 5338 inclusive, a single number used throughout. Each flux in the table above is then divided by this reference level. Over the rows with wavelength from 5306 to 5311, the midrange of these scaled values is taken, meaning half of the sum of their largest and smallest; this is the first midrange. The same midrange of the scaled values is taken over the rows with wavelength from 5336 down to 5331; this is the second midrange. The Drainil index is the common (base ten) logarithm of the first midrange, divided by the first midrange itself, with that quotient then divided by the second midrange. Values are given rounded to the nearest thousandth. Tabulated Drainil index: 0.020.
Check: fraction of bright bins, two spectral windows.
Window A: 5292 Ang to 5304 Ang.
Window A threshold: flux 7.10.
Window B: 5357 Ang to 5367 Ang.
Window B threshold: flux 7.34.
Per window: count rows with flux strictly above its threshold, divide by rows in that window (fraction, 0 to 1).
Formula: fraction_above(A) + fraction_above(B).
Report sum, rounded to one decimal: 2.0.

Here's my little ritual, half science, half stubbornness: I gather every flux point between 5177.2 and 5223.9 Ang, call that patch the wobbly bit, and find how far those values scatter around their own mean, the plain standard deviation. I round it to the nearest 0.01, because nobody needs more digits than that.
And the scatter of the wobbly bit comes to 0.25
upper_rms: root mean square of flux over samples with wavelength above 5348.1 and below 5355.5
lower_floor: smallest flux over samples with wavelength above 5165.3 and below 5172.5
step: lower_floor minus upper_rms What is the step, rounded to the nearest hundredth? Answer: -1.57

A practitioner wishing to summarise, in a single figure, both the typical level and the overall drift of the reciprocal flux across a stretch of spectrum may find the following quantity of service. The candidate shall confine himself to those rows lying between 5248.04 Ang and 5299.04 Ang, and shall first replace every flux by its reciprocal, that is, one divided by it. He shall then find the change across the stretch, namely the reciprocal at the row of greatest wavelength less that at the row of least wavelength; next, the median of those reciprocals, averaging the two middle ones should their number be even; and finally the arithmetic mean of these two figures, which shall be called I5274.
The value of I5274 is 0.0677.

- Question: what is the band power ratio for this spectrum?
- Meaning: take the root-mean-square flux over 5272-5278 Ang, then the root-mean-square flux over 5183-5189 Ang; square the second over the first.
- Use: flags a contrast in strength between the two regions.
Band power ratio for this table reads 0.88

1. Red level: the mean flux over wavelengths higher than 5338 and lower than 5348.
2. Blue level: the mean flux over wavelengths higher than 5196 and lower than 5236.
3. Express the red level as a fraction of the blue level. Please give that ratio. 1.05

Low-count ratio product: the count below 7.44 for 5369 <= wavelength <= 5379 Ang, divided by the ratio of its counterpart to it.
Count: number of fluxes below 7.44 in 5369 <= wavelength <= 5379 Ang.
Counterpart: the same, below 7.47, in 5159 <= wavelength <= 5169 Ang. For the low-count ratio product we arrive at 2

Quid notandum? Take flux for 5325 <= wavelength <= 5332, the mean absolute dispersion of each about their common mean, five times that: 0.58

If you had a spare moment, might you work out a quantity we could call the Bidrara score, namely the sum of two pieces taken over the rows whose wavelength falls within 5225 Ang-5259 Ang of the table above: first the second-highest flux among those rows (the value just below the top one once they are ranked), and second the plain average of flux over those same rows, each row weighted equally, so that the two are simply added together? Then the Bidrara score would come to 14.8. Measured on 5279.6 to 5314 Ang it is 15.3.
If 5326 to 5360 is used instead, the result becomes 15.1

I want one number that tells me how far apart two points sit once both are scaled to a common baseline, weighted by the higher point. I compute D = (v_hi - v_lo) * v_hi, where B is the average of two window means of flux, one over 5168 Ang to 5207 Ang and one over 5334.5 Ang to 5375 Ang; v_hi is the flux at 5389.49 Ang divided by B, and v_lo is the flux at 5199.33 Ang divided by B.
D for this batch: 0.105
